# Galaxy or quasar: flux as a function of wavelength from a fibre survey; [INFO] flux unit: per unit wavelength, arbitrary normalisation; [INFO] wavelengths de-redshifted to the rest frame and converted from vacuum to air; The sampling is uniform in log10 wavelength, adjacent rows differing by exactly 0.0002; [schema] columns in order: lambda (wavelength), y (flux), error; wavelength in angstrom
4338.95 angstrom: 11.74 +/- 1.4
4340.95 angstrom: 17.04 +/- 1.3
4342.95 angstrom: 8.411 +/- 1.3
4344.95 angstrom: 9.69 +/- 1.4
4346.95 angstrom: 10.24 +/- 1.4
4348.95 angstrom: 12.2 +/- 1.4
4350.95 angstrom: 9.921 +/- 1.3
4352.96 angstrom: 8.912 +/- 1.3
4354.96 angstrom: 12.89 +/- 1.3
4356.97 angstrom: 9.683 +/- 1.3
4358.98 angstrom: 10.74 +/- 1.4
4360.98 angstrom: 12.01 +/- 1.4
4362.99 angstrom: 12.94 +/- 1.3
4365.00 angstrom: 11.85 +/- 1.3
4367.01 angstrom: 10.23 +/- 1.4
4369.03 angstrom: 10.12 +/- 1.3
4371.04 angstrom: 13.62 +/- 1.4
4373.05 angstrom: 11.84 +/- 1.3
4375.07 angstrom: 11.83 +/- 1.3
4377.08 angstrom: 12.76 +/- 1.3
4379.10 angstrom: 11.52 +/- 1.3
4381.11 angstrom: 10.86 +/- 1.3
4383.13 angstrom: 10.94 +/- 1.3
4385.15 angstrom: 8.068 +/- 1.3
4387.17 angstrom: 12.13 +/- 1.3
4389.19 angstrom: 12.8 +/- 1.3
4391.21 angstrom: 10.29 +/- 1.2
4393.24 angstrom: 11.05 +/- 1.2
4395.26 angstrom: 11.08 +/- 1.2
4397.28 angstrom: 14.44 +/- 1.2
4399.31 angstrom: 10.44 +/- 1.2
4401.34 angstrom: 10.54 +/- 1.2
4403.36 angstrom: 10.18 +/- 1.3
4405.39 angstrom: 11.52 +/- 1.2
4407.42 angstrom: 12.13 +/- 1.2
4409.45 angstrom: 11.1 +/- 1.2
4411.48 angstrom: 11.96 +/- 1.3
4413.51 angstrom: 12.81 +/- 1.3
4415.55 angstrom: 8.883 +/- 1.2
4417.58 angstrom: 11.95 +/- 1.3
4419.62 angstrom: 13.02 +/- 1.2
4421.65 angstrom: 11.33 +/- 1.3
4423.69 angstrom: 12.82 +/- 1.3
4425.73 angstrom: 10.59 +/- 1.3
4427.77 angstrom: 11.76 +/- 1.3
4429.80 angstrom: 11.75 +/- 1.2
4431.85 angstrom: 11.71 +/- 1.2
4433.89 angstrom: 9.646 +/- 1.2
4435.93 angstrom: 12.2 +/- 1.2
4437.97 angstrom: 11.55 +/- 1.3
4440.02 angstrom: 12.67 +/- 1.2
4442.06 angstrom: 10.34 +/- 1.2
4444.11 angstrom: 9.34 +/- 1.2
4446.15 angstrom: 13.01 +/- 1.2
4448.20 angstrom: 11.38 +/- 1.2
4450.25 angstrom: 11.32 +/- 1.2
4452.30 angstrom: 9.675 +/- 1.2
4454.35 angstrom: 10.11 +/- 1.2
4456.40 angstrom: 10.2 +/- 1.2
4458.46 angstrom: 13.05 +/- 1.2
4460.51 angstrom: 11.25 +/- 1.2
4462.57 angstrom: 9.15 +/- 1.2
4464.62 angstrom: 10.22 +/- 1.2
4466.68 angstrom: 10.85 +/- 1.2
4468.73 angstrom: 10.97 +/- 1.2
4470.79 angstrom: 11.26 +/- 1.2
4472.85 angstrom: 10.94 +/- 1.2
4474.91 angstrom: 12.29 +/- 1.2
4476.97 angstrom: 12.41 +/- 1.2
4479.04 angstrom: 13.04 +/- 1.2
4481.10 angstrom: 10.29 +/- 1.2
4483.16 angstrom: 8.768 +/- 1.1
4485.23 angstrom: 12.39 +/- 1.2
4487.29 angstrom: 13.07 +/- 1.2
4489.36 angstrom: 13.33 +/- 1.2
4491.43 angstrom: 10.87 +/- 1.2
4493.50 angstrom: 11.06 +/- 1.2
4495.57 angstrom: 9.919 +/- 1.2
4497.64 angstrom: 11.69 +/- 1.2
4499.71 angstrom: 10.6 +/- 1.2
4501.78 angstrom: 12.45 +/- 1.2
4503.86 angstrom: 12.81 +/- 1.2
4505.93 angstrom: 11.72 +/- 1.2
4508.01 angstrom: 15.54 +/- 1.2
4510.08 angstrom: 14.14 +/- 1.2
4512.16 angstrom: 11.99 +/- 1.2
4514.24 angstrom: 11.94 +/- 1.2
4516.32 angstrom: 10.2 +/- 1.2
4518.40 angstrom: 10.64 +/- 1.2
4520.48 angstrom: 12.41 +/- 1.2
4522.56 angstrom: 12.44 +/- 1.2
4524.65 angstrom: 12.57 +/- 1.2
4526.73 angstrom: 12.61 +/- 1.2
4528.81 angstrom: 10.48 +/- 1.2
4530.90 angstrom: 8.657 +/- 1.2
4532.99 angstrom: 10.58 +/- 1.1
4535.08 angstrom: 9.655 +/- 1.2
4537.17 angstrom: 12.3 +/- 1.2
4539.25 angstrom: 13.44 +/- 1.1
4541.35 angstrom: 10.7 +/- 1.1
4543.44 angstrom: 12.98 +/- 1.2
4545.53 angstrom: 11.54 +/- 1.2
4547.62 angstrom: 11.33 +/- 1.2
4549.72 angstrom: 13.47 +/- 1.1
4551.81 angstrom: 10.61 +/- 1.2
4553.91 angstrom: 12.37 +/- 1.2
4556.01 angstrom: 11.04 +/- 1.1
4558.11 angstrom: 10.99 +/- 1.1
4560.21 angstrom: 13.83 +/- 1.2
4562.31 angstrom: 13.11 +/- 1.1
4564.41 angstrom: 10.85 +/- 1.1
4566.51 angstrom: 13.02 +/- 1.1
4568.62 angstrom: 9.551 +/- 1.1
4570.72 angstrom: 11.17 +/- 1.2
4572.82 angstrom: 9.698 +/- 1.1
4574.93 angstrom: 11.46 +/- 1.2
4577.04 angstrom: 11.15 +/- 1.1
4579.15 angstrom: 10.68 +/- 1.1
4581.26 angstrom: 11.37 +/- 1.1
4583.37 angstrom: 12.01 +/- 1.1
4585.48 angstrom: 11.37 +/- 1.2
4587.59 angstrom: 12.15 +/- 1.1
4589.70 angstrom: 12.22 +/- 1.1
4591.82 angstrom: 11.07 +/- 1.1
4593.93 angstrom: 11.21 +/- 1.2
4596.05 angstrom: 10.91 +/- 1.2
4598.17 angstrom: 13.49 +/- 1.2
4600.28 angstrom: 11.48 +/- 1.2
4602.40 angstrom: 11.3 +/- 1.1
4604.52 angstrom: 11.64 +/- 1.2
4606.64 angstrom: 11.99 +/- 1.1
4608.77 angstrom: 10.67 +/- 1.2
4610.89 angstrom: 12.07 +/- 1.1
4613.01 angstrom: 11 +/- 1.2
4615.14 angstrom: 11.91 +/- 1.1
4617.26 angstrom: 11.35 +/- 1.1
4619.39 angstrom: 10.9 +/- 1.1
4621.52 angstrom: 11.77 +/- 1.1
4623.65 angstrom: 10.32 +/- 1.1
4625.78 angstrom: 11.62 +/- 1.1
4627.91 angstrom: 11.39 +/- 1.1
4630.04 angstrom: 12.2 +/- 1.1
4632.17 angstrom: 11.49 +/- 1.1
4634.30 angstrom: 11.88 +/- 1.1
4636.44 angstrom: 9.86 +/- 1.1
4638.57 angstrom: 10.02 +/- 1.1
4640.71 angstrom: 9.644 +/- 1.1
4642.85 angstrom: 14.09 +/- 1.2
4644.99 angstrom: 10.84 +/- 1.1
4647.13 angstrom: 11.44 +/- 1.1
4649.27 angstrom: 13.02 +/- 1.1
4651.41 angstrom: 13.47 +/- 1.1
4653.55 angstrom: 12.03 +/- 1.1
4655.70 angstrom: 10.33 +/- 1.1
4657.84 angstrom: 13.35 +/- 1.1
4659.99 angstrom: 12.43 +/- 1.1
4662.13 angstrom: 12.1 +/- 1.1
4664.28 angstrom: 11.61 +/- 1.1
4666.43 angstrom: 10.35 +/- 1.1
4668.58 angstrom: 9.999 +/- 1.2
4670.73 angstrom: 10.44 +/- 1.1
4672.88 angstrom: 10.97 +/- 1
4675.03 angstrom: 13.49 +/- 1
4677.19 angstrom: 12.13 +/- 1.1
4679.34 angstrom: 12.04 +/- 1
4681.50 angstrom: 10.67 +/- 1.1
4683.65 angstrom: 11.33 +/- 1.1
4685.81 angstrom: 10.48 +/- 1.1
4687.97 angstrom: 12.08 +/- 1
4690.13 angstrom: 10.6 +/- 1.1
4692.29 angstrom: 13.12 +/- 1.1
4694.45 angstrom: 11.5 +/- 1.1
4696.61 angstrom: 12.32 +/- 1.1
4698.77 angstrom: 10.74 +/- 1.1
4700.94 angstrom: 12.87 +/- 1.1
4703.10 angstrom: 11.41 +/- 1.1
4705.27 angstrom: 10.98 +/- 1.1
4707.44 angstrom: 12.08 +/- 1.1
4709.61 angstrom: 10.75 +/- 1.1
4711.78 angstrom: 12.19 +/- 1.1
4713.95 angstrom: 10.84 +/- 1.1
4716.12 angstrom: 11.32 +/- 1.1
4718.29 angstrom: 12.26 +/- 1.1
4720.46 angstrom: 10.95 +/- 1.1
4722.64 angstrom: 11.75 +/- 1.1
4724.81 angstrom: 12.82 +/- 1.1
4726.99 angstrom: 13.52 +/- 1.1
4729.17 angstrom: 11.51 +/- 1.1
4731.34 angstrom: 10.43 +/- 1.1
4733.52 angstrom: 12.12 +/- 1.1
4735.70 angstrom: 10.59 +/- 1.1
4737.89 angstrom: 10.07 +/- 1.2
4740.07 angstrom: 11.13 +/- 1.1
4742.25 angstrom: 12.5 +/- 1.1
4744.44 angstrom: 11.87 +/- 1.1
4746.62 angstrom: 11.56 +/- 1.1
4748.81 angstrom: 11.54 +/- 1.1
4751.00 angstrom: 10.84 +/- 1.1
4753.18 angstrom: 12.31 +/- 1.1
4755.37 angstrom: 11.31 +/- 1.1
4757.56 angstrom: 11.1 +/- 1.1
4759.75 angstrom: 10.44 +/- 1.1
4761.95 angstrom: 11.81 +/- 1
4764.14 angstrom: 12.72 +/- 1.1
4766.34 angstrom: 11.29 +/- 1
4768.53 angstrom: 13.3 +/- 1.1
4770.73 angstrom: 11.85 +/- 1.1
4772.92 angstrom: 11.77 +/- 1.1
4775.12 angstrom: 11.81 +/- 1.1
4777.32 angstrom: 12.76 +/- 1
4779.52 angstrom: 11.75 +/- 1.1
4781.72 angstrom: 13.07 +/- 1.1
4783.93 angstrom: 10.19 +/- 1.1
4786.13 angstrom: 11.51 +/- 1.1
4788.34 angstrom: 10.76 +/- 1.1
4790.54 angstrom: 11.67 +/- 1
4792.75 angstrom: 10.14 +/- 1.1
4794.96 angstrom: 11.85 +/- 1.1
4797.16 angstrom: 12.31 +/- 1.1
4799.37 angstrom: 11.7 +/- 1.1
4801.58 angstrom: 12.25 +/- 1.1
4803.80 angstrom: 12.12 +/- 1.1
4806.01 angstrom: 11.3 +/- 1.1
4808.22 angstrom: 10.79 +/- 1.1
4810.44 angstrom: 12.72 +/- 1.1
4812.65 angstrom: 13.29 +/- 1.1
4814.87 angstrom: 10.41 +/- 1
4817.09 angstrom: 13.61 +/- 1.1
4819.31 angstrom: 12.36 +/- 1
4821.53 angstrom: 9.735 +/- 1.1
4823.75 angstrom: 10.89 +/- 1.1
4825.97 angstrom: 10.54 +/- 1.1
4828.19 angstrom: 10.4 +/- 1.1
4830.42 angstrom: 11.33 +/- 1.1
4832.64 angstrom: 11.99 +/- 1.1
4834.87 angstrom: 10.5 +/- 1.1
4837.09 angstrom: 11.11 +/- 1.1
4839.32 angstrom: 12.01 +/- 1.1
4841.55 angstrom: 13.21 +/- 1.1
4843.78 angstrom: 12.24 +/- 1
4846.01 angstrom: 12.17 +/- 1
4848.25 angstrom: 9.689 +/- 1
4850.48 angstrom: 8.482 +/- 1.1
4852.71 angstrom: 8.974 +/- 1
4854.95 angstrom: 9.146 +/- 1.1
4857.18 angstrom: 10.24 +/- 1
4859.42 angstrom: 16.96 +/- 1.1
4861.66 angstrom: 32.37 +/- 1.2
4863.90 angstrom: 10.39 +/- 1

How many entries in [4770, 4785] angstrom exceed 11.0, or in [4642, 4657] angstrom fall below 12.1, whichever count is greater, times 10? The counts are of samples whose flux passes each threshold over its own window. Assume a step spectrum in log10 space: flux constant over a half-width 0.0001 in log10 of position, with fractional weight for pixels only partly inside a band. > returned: 60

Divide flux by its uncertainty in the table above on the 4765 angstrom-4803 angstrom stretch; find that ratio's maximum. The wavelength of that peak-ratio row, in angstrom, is 4777.32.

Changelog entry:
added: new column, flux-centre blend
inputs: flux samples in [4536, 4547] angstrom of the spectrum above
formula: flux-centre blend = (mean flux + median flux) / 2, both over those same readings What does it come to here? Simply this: 12.2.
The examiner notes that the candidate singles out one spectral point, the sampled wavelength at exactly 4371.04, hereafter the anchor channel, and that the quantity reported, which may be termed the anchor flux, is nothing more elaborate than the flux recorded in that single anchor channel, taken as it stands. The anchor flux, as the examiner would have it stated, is 13.62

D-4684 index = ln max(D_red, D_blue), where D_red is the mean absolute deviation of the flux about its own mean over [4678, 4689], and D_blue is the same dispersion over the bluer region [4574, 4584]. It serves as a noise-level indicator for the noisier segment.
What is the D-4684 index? -0.52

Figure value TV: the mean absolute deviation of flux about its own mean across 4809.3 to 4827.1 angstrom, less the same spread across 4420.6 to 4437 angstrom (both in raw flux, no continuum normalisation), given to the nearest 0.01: 0.59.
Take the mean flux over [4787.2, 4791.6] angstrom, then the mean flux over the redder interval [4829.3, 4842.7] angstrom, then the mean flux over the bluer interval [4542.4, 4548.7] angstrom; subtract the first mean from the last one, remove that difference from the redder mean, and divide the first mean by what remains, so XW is 1.024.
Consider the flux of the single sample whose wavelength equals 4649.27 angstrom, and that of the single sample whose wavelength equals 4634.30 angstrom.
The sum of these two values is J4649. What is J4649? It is 24.9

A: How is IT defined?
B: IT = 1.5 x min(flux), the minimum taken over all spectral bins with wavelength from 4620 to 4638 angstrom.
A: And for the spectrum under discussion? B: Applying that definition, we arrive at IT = 14.8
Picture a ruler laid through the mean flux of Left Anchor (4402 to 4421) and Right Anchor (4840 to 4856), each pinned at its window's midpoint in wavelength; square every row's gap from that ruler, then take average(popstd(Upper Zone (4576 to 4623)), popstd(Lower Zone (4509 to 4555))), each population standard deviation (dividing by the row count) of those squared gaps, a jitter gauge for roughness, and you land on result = 1.69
